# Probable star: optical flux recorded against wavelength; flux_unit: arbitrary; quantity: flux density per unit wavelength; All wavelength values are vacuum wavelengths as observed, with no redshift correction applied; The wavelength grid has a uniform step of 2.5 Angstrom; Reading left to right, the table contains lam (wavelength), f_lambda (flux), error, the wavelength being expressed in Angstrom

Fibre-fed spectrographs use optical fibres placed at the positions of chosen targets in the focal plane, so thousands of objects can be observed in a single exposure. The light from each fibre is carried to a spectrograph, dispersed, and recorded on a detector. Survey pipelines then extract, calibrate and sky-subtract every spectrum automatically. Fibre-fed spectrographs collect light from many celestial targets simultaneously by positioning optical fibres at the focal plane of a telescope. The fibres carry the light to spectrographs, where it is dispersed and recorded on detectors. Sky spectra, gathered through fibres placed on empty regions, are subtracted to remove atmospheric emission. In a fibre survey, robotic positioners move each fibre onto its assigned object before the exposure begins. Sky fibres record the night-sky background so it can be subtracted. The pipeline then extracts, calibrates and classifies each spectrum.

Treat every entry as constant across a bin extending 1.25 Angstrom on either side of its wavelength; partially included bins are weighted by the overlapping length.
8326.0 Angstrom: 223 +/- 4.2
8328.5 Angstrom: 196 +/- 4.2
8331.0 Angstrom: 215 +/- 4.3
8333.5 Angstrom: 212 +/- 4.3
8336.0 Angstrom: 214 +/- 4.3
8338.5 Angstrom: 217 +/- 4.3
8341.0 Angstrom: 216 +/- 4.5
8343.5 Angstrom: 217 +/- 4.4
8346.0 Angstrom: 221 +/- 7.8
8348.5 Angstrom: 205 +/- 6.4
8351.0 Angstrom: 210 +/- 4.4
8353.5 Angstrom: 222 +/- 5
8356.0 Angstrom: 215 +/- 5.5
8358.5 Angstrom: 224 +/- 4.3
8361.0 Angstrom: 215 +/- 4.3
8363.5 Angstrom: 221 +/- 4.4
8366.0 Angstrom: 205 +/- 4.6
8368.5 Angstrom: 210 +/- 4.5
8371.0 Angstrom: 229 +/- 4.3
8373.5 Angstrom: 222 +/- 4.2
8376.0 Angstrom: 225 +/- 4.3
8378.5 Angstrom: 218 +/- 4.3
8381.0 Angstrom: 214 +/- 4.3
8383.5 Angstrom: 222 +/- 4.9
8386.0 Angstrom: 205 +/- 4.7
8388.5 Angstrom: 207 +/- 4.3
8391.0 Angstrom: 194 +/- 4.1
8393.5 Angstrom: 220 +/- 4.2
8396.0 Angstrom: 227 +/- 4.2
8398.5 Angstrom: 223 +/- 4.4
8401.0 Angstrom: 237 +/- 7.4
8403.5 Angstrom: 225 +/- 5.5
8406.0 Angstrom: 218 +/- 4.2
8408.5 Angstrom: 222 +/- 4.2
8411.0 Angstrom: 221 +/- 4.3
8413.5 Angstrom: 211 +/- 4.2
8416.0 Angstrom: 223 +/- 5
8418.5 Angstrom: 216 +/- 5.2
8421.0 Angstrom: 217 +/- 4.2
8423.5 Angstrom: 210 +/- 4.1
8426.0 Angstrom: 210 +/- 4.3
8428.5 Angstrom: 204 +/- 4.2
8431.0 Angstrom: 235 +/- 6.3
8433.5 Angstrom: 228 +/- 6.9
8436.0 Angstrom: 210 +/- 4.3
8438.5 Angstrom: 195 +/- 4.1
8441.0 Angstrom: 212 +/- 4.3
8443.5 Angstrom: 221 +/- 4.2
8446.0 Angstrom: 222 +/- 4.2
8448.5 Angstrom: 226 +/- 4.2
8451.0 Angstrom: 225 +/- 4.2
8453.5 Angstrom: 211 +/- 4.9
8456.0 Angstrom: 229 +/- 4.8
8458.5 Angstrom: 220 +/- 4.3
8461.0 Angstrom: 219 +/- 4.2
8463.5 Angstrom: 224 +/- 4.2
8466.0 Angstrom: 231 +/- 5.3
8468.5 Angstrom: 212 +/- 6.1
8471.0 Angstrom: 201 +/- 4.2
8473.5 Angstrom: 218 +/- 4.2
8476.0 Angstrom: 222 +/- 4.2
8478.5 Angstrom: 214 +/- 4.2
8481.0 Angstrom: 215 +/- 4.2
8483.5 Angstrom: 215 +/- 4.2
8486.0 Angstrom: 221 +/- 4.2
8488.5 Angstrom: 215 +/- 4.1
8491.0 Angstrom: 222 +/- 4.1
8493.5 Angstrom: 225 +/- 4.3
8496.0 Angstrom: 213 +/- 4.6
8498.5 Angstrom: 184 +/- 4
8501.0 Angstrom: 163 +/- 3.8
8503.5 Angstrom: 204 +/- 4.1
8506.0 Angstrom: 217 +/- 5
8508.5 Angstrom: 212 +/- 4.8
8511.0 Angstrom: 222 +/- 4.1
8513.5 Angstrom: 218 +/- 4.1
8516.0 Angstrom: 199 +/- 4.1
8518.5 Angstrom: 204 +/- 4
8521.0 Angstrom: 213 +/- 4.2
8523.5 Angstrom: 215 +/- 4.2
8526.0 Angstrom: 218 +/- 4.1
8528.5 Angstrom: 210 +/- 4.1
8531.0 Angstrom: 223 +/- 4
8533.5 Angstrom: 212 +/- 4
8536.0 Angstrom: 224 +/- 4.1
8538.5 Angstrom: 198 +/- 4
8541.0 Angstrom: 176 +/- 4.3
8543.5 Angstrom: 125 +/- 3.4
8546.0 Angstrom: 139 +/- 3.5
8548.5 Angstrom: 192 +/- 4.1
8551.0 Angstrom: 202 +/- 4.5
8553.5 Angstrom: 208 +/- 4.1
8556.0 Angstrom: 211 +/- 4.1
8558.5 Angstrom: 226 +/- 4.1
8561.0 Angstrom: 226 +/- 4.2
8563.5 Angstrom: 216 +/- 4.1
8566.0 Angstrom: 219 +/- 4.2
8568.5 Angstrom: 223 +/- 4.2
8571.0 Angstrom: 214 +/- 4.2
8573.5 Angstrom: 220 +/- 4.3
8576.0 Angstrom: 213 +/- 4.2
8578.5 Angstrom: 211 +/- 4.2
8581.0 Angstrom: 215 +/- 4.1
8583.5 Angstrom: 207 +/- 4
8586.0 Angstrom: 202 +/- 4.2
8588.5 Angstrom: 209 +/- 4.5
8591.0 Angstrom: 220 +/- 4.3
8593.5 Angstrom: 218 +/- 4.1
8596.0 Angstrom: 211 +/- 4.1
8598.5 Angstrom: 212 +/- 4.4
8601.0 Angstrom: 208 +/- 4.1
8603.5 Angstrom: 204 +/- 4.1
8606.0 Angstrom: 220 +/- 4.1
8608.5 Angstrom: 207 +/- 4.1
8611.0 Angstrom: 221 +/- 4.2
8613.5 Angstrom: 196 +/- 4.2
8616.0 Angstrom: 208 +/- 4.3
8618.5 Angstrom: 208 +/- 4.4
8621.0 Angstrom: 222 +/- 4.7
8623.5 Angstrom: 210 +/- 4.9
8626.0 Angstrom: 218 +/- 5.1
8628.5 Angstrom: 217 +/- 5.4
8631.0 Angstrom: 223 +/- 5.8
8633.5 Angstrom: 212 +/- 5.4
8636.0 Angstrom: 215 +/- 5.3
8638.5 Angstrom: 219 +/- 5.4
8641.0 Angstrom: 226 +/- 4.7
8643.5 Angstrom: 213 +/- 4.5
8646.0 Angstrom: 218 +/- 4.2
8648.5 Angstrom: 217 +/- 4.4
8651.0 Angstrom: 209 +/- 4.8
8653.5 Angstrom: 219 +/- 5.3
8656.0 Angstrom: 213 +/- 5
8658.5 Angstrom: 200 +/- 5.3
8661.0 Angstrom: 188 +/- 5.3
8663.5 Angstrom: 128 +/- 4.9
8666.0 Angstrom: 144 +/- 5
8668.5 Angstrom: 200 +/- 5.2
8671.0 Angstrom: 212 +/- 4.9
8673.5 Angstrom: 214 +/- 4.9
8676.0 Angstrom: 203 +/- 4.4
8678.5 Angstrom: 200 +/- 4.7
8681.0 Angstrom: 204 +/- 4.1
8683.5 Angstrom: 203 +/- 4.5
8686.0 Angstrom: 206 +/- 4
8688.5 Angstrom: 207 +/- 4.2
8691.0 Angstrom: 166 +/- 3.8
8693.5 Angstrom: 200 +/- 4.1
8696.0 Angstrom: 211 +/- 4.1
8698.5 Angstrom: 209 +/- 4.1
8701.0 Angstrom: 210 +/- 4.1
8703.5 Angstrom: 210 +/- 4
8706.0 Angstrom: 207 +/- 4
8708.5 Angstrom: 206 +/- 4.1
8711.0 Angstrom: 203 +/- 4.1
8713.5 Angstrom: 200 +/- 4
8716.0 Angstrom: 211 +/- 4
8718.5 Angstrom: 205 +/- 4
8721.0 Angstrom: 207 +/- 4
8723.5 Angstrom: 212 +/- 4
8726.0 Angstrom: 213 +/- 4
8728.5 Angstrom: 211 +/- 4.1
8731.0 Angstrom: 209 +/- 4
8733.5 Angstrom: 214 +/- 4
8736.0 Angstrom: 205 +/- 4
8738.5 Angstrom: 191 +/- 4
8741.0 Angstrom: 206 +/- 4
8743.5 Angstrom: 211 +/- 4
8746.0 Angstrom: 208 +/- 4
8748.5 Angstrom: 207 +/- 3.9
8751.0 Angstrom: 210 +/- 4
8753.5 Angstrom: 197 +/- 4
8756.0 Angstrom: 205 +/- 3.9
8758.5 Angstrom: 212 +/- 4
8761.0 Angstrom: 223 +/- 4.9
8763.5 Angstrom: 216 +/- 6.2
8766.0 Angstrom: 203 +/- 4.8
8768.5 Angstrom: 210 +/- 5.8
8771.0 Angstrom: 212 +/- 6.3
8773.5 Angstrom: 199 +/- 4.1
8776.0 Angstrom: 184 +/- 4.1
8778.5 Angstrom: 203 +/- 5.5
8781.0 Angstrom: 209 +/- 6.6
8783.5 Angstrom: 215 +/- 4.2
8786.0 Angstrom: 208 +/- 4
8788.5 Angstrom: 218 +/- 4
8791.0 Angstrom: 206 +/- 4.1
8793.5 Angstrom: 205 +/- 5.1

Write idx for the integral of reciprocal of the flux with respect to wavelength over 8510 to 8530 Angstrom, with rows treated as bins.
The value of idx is 0.0943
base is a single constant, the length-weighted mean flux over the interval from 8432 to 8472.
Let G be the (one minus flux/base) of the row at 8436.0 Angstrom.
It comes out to 0.0371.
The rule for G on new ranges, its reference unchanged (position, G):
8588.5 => 0.0417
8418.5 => 0.0096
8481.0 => 0.0142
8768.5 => 0.0371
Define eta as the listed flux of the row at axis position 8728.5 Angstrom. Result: 211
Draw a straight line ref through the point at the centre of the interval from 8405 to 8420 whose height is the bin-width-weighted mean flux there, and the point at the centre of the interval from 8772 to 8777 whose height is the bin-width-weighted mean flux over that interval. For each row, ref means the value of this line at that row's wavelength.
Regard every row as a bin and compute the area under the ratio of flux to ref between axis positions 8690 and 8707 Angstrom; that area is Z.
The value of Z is 17.3 Angstrom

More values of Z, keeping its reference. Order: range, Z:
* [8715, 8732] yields 18.1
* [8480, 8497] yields 17.4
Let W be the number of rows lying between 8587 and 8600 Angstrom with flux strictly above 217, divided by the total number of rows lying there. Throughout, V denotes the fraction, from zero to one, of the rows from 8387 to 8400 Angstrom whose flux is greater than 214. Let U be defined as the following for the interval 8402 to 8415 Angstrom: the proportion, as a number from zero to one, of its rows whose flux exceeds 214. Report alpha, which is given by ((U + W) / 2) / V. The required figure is 1.00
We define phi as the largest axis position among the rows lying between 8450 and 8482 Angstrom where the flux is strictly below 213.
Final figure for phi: 8471.0 Angstrom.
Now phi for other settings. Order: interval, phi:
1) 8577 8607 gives 8603.5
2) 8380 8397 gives 8391.0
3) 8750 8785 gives 8781.0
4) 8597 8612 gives 8608.5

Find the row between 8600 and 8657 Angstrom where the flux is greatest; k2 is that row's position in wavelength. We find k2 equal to 8641.0 Angstrom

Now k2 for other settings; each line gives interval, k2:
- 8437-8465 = 8456.0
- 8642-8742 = 8653.5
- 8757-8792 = 8761.0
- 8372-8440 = 8401.0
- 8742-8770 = 8761.0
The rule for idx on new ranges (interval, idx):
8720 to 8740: 0.0964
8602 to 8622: 0.0951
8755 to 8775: 0.0955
